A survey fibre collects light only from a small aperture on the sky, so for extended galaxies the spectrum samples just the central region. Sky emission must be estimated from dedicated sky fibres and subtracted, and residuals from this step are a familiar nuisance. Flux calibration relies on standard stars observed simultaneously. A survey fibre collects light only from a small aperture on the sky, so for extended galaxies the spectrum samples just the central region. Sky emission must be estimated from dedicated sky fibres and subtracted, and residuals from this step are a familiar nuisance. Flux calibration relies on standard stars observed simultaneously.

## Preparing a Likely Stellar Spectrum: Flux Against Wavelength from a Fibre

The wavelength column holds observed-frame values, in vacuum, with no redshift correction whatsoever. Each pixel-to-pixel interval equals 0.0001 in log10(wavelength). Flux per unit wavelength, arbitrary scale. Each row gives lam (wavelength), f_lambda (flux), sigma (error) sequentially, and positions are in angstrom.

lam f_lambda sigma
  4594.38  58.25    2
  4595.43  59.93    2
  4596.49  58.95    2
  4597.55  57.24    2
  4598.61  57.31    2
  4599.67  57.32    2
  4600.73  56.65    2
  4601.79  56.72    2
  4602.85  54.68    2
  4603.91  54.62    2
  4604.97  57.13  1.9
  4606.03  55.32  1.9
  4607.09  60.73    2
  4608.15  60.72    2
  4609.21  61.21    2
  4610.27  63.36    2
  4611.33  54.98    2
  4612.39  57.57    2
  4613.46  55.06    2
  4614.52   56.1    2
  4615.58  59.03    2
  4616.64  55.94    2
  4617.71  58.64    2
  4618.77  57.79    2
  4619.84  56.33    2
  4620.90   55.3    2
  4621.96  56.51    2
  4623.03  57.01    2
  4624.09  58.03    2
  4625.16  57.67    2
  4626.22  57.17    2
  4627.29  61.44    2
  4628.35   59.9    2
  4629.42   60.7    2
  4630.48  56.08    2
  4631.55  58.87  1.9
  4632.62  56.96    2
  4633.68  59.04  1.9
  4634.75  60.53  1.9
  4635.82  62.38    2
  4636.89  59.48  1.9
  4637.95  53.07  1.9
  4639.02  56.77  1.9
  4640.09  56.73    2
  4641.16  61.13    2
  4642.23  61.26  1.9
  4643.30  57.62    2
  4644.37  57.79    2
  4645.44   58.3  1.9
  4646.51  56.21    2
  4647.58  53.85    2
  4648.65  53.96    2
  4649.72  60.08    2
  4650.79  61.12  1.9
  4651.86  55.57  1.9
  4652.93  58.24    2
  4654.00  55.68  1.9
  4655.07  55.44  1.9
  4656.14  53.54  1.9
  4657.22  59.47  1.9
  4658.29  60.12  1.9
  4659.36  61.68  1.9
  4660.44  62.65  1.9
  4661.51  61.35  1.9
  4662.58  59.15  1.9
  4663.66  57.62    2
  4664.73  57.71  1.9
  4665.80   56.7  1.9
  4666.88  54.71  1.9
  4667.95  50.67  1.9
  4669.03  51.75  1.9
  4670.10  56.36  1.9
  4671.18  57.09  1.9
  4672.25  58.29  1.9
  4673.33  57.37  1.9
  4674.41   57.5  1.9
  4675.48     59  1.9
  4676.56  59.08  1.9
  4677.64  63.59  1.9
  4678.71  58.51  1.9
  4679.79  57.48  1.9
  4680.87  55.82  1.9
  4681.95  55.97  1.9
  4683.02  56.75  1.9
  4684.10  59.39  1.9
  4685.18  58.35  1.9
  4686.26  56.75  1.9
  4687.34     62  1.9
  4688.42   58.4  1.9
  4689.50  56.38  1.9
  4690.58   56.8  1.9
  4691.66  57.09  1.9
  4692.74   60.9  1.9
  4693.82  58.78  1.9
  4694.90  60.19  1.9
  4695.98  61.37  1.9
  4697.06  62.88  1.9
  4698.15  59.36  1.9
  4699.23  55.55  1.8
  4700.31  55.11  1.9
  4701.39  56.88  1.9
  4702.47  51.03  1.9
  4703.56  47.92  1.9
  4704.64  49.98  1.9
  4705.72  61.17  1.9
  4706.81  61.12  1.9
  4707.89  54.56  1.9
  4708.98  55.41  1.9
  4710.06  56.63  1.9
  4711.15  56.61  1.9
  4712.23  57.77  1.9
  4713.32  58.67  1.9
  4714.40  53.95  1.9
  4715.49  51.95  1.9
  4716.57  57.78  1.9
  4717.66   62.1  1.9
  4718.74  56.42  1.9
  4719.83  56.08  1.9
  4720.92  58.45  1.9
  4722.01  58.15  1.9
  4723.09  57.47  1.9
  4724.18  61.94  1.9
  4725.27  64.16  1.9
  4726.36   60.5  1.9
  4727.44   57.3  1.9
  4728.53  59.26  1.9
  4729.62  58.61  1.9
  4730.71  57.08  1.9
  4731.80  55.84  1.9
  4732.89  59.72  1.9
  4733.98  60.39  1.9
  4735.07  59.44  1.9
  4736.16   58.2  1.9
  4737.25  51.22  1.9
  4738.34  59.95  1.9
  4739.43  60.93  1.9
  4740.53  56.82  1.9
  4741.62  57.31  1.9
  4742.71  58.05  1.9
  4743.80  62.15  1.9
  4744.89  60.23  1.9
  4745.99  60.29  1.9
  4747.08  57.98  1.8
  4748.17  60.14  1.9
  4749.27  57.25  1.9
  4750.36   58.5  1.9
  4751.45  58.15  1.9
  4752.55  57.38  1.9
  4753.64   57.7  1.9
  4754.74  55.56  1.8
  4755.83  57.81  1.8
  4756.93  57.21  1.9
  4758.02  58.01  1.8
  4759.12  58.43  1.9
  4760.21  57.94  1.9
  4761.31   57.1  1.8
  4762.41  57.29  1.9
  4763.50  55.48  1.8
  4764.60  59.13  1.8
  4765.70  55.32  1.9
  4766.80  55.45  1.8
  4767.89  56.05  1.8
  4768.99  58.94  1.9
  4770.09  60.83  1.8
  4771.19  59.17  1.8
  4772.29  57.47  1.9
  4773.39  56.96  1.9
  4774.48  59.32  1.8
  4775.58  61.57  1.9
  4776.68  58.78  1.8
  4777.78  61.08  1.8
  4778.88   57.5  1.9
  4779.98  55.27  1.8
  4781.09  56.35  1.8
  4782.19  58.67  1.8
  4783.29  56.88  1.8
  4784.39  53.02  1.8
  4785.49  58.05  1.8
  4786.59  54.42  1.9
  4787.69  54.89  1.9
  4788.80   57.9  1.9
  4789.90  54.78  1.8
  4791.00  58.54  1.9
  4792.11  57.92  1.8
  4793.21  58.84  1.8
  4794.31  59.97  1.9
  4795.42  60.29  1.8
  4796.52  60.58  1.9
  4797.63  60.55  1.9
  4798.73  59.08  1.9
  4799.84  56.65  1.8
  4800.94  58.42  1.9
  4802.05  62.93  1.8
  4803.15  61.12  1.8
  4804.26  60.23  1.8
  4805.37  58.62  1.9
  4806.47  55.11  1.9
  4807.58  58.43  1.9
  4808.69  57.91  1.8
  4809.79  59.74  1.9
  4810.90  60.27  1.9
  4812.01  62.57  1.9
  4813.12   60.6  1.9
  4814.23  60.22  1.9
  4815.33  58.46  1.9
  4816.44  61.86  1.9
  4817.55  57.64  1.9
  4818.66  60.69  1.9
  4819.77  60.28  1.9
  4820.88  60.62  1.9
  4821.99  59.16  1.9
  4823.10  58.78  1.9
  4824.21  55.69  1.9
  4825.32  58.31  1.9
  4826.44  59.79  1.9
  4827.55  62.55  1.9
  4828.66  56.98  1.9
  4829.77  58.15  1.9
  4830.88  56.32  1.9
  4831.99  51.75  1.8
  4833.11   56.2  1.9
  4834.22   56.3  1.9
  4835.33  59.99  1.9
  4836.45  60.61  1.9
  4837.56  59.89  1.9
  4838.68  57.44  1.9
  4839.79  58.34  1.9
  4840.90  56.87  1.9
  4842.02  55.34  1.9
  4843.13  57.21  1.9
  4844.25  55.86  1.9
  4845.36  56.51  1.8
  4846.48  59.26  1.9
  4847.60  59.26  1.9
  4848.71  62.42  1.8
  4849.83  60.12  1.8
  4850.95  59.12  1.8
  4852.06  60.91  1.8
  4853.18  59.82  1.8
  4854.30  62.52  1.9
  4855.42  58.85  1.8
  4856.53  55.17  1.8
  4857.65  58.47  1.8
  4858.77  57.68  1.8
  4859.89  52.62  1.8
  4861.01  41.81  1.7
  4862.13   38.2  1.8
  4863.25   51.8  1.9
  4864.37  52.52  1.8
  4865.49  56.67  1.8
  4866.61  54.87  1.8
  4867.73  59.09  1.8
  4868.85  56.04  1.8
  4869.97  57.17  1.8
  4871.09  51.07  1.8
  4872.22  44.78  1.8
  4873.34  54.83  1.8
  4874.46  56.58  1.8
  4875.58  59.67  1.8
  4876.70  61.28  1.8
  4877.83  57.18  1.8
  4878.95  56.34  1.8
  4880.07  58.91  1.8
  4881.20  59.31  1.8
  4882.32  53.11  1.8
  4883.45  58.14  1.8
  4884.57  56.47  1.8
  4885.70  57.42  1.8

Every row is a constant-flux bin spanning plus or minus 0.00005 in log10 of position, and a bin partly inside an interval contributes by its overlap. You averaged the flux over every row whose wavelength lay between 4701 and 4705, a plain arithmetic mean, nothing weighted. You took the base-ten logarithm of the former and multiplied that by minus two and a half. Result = -4.28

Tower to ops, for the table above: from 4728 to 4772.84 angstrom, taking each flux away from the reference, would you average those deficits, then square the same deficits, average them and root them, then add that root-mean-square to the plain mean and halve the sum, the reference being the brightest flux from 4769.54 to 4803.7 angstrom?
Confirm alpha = 5.1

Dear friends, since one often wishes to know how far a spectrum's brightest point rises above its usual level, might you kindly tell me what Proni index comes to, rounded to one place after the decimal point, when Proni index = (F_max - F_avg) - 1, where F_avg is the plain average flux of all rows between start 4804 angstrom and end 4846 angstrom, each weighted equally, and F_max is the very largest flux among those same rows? 3.1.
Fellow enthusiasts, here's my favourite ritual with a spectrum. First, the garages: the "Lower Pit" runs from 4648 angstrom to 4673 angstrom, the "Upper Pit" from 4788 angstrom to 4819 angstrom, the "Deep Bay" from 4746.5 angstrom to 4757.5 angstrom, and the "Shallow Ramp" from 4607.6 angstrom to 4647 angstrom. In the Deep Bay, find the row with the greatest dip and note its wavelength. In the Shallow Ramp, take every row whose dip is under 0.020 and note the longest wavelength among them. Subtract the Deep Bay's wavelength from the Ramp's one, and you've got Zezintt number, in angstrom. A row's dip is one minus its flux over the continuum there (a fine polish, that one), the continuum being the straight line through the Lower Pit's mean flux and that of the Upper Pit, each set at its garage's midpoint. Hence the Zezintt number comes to -108.2 angstrom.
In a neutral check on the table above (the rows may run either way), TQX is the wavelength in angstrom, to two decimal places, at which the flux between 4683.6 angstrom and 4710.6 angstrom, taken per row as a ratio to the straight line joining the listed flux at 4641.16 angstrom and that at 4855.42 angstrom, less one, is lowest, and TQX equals 4703.56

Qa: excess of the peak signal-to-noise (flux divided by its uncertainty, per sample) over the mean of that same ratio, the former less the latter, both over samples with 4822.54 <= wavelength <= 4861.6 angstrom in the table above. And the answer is 3.70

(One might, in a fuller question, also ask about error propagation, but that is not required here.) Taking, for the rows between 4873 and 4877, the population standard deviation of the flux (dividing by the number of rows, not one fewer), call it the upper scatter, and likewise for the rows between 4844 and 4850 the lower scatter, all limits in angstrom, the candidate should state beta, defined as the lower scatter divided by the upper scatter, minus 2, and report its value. -1.13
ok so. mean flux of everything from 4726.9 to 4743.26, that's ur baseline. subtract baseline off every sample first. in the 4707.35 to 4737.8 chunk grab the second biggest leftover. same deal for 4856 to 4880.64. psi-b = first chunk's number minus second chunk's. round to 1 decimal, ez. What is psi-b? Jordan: 2.4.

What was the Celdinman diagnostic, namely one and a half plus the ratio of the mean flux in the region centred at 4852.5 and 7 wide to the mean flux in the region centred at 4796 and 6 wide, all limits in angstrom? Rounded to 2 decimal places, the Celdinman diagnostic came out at 2.51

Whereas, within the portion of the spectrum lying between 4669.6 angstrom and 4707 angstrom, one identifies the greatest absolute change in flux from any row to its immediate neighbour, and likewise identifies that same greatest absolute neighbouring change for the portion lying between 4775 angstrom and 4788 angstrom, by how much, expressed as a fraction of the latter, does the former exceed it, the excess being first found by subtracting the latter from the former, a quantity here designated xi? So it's 1.2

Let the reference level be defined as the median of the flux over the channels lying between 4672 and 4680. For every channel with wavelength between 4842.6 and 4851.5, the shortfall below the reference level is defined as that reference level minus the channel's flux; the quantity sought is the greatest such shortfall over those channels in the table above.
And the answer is 3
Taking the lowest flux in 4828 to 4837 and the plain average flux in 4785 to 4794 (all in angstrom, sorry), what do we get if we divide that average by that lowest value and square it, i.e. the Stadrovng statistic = 1.2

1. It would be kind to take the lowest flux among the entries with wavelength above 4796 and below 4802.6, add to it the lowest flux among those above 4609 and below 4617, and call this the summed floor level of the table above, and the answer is 112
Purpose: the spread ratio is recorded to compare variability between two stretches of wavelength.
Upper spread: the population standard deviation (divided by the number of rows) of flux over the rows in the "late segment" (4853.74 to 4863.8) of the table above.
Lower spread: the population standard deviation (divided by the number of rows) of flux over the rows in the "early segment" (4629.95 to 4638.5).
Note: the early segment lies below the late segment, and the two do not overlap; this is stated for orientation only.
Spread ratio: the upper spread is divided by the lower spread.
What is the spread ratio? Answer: 2.8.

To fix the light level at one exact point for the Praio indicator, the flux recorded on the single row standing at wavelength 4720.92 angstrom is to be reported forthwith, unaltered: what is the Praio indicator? 58.45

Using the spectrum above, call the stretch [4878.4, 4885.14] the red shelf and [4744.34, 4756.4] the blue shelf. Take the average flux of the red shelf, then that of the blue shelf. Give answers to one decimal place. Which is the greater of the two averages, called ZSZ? 58.3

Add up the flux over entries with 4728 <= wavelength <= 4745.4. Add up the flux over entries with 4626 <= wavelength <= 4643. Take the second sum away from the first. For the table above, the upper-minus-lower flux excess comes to -6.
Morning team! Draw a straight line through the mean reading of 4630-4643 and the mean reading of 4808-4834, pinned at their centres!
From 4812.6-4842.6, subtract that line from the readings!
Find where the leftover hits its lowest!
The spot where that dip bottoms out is 4831.99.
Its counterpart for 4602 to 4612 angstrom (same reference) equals 4603.91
